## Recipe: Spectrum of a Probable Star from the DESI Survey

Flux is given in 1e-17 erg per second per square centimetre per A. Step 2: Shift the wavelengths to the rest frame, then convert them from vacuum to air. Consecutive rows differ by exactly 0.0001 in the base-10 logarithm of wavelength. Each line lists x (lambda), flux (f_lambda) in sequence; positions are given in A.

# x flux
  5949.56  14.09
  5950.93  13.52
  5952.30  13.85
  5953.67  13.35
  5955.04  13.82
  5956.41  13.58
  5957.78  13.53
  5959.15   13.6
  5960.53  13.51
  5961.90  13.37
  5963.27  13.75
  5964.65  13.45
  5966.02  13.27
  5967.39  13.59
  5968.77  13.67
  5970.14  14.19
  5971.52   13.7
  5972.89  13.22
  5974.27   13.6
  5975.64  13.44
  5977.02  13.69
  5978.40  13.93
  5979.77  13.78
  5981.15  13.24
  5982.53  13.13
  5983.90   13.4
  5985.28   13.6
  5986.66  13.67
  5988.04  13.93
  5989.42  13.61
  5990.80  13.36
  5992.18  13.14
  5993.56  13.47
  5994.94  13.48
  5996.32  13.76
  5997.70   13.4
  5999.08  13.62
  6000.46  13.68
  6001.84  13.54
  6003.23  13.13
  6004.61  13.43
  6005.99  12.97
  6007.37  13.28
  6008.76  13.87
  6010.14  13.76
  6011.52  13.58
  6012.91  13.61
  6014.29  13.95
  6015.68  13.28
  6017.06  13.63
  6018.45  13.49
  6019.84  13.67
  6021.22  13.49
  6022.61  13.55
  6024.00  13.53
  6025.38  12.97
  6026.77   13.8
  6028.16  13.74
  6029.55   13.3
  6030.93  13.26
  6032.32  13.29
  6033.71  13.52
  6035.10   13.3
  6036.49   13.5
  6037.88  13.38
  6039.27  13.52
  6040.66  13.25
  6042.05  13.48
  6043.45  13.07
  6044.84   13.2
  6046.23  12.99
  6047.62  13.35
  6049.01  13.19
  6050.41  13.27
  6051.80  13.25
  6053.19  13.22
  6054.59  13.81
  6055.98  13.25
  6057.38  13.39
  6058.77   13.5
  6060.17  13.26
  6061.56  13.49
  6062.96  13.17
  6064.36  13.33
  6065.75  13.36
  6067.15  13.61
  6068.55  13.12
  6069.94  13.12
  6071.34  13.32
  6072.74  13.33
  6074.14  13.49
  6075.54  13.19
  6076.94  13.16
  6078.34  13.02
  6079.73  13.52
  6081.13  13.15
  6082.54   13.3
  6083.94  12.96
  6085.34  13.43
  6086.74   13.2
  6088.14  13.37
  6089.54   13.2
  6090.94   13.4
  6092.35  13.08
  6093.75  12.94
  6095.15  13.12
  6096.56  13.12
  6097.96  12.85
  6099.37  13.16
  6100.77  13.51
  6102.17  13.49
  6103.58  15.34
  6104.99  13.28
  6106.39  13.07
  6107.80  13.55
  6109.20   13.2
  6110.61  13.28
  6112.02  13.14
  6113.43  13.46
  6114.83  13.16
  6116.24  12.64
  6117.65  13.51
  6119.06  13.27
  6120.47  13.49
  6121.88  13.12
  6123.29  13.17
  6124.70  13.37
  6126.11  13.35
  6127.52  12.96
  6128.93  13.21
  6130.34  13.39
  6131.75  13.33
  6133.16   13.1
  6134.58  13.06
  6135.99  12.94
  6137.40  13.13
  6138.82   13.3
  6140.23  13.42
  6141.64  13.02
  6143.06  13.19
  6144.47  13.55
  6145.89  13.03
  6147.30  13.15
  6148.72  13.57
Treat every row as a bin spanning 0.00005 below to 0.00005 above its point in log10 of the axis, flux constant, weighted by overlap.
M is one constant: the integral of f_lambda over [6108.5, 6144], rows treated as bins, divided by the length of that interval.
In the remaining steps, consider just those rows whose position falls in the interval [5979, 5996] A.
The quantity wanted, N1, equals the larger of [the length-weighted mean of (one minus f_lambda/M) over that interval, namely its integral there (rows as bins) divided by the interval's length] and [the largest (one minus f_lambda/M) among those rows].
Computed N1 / 0.006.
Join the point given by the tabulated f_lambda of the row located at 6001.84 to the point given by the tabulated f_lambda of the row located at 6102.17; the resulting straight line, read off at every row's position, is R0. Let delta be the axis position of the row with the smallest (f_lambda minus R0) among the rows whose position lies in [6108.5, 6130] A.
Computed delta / 6116.24 A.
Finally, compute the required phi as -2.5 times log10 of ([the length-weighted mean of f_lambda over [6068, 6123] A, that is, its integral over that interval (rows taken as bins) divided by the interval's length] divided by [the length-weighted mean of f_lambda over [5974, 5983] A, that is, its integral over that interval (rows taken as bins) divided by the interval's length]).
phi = 0.022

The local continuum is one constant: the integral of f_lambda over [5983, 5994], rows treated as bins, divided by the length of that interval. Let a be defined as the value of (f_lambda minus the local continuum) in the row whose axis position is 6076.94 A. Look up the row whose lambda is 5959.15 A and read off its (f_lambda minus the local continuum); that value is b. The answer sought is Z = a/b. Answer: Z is -4.3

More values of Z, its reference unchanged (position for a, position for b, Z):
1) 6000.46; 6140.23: -1.7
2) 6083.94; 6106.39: 1.2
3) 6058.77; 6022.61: -0.5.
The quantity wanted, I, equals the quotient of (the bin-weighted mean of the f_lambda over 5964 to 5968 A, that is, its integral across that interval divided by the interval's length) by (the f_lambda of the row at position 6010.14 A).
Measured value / 0.98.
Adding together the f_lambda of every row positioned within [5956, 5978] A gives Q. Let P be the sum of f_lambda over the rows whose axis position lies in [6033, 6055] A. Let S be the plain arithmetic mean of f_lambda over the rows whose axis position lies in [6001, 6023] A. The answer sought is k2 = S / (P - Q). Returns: -4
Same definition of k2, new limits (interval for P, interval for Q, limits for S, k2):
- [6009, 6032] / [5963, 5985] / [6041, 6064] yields -30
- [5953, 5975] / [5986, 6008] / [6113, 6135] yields 8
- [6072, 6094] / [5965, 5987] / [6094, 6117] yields -2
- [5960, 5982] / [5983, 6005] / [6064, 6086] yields 11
